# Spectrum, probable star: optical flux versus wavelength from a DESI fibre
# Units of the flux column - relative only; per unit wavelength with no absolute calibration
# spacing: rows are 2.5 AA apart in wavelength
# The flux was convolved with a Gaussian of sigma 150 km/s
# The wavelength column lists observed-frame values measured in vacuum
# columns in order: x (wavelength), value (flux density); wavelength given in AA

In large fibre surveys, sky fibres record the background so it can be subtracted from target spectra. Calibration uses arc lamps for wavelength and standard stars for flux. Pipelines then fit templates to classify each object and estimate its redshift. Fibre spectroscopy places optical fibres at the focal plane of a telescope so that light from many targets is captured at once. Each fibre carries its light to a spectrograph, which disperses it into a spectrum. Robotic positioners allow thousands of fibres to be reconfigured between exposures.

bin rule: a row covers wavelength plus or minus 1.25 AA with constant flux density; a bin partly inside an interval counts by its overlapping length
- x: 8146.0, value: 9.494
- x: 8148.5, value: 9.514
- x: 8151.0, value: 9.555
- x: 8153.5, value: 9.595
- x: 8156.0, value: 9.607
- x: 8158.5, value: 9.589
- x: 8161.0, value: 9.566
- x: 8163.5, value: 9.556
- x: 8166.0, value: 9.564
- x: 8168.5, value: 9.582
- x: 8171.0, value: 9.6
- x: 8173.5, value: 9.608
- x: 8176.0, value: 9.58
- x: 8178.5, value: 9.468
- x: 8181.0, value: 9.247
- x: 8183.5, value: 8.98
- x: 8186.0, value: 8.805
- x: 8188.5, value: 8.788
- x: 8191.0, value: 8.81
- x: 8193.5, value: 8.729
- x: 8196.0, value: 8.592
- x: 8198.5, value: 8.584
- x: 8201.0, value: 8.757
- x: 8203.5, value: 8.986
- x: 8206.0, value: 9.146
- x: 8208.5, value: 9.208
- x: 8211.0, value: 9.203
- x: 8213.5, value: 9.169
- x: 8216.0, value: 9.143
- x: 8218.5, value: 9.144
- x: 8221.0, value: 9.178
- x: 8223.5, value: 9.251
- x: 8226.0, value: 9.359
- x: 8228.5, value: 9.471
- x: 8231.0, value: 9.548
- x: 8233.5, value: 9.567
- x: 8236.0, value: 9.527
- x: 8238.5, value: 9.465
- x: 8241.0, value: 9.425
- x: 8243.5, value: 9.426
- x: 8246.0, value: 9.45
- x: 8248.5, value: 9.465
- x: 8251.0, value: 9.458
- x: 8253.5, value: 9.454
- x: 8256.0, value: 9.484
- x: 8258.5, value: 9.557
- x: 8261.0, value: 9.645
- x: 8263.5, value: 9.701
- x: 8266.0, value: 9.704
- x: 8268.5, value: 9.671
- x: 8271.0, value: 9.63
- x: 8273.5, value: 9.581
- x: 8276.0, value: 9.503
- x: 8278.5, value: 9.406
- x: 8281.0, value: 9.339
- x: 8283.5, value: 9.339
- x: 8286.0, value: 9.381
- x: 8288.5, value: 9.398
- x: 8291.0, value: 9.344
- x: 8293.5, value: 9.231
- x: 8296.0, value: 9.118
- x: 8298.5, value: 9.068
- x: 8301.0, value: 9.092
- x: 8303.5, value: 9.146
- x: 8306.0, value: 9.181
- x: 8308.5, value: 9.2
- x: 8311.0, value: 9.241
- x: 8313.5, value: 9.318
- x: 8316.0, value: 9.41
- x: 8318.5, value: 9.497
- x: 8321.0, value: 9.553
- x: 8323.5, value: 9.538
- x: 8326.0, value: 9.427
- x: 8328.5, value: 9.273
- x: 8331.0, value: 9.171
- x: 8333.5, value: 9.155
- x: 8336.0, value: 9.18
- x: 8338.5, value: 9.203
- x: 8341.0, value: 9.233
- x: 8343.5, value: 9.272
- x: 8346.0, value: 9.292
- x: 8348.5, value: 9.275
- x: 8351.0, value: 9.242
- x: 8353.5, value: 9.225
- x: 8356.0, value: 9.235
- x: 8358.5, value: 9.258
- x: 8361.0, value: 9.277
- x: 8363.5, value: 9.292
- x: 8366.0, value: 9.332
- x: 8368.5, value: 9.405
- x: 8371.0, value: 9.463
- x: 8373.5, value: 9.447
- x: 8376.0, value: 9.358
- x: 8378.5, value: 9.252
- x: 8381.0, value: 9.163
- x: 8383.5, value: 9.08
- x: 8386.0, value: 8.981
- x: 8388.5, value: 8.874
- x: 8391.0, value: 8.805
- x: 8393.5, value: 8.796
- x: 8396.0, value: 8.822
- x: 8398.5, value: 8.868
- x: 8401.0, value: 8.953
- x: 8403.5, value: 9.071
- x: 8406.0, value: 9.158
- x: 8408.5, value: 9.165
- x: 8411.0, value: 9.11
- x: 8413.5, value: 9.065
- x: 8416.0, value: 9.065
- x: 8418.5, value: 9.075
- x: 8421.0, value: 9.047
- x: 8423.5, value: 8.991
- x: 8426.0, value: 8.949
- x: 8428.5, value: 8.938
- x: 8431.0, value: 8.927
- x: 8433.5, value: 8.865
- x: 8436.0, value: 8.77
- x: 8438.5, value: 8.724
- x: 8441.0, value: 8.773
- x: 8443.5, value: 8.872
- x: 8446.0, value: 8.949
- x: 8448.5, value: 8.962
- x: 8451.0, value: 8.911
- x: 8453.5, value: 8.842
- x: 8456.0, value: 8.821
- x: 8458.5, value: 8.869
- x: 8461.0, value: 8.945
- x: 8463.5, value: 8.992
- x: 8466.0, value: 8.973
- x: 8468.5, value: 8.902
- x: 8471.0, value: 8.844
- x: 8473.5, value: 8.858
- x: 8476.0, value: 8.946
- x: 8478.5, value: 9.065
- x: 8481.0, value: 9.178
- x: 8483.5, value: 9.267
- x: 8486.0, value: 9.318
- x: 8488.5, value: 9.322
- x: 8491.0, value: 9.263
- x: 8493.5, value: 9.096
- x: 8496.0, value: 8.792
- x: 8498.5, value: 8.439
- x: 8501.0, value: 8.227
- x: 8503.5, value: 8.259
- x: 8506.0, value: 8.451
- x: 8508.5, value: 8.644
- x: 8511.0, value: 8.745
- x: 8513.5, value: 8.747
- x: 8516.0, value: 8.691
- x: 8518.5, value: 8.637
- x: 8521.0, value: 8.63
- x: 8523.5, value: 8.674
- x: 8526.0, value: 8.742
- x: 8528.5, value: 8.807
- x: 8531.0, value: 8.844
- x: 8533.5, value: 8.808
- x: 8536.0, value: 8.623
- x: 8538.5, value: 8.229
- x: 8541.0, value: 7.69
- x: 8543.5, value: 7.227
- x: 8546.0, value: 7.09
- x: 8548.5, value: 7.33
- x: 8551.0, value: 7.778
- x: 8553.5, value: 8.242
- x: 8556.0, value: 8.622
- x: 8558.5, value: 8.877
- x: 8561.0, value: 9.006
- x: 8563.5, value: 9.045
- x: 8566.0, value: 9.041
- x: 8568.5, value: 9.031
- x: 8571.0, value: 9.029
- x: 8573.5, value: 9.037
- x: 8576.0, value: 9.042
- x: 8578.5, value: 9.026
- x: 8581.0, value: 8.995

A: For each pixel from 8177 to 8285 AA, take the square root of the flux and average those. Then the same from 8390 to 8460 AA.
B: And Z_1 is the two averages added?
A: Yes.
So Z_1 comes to 6.04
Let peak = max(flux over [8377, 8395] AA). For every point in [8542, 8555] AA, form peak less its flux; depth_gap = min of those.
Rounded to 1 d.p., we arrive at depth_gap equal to 1.0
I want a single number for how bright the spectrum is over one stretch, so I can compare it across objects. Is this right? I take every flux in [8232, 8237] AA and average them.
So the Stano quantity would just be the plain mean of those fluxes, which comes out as 9.55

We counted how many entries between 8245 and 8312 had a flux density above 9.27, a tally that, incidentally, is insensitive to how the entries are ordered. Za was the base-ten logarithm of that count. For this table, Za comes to 1.28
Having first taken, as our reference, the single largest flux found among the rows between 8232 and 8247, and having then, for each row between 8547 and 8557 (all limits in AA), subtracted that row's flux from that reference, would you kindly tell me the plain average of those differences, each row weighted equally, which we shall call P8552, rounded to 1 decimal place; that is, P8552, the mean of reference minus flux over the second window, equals 1.6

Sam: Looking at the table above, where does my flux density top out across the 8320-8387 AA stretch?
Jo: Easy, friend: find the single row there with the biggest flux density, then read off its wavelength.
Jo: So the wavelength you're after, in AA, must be 8321.0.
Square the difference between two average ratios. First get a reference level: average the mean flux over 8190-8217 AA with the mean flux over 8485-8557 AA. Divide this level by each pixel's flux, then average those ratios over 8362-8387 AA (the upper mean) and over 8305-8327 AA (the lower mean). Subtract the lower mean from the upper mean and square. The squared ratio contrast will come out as 0.0001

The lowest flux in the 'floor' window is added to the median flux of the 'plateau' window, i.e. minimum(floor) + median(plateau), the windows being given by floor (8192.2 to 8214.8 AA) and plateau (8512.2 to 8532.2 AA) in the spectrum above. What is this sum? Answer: 17.3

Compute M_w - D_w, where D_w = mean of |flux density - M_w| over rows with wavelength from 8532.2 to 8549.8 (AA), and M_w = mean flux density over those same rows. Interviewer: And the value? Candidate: 7.3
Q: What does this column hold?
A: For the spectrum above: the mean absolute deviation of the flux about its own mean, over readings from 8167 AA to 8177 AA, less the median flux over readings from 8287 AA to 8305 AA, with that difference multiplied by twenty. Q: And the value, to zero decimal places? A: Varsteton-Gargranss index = -183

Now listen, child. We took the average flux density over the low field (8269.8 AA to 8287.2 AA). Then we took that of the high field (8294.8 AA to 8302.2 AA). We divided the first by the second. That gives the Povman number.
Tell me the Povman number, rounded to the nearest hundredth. 1.04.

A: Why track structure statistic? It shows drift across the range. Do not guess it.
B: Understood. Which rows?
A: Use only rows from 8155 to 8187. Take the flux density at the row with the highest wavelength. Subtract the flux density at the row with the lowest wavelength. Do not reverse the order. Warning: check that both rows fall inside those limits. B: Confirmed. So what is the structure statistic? -0.8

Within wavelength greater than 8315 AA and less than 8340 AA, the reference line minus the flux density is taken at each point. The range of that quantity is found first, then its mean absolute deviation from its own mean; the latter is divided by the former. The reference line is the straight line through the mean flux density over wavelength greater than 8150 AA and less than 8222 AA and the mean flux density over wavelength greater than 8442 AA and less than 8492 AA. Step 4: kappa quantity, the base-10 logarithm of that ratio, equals -0.44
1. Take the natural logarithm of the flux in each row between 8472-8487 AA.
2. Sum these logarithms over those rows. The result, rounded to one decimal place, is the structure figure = 13.3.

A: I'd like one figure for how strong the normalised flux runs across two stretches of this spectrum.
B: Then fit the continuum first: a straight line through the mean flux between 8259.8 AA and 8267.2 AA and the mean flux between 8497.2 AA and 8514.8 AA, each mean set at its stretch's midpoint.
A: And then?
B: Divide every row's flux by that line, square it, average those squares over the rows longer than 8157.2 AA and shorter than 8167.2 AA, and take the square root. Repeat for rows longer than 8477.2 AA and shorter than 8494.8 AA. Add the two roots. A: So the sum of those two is 2.01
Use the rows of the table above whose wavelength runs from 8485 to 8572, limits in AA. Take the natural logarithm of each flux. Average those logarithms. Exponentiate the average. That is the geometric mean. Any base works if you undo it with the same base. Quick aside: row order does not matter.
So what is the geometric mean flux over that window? 8.55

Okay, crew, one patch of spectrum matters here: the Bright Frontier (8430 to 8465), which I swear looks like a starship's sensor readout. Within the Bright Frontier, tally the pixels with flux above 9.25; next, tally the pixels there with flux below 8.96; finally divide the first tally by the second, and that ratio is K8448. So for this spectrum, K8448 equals 0.00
